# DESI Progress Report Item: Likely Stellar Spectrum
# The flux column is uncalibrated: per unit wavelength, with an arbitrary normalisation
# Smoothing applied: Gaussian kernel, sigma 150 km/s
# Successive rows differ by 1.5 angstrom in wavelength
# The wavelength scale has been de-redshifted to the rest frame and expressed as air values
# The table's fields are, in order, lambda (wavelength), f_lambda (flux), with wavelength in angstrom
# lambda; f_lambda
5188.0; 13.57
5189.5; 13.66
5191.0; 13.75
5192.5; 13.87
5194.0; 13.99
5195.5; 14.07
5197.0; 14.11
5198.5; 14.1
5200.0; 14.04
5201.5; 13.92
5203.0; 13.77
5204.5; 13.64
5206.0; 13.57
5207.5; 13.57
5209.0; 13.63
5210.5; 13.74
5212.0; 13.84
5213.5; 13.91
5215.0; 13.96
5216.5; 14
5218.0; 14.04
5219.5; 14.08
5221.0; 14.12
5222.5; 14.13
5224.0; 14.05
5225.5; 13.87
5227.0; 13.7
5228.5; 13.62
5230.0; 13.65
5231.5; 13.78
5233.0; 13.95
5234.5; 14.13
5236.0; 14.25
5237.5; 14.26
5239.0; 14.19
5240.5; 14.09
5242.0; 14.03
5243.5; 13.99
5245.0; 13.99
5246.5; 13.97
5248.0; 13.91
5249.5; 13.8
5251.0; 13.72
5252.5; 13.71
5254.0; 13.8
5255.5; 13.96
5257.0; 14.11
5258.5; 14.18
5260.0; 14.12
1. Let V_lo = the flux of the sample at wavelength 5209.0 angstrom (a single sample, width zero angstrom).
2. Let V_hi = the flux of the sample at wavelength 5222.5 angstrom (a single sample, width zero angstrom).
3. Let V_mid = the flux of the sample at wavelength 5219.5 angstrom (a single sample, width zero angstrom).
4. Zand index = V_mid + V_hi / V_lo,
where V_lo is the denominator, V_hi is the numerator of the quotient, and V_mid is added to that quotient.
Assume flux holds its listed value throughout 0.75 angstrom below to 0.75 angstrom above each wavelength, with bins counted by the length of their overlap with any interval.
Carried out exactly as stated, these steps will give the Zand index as 15.12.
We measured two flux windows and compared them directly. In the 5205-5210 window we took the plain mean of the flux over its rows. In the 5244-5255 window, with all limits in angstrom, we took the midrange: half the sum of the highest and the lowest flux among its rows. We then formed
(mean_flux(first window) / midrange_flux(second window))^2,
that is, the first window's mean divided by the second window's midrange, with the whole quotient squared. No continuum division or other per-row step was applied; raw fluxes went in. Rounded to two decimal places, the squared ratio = 0.96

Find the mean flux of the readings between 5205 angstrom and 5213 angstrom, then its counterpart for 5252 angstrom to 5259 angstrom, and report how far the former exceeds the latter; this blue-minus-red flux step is -0.28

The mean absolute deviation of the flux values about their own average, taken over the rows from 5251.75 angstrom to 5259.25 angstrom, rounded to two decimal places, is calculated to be 0.16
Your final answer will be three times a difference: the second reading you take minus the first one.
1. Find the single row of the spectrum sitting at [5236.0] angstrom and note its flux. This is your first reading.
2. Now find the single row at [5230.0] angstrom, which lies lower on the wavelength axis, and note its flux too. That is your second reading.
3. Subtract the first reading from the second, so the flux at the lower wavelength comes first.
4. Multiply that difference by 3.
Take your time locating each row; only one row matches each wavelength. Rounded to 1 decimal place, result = -1.8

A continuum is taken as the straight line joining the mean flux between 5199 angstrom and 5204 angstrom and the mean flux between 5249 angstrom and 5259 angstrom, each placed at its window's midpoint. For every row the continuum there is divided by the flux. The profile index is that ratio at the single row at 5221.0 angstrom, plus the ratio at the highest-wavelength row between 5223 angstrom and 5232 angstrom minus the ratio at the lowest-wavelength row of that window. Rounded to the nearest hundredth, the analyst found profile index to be 1.00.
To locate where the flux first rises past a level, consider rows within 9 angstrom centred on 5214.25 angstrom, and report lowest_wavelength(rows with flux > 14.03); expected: 5218.0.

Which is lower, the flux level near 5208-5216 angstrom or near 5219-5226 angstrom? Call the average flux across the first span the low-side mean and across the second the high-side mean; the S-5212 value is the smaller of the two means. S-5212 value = 13.8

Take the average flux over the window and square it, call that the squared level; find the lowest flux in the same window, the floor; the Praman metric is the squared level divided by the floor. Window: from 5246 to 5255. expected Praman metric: 13.9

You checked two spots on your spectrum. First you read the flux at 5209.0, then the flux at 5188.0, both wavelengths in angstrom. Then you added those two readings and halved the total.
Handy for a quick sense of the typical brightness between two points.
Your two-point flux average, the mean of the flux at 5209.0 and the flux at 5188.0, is 13.6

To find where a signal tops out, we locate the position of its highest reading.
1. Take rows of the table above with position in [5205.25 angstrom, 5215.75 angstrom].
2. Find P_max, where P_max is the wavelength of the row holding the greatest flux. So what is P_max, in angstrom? 5215.0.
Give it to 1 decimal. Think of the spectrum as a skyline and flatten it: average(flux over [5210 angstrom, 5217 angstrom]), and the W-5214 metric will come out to 13.9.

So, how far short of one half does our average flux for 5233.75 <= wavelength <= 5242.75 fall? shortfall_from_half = -13.66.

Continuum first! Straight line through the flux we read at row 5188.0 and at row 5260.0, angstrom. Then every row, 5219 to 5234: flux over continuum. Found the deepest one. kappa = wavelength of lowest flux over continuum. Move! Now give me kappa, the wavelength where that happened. 5228.5 angstrom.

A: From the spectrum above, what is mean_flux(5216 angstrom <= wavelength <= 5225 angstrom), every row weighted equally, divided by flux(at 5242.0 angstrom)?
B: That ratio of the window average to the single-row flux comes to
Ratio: 1.00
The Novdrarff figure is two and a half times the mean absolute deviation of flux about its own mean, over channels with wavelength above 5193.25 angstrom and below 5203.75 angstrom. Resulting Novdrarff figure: 0.23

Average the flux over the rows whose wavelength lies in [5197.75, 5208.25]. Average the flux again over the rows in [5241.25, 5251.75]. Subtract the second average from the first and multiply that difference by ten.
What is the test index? -1.1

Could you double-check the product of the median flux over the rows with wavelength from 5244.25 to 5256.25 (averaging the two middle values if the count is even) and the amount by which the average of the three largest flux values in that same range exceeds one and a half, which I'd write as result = 173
